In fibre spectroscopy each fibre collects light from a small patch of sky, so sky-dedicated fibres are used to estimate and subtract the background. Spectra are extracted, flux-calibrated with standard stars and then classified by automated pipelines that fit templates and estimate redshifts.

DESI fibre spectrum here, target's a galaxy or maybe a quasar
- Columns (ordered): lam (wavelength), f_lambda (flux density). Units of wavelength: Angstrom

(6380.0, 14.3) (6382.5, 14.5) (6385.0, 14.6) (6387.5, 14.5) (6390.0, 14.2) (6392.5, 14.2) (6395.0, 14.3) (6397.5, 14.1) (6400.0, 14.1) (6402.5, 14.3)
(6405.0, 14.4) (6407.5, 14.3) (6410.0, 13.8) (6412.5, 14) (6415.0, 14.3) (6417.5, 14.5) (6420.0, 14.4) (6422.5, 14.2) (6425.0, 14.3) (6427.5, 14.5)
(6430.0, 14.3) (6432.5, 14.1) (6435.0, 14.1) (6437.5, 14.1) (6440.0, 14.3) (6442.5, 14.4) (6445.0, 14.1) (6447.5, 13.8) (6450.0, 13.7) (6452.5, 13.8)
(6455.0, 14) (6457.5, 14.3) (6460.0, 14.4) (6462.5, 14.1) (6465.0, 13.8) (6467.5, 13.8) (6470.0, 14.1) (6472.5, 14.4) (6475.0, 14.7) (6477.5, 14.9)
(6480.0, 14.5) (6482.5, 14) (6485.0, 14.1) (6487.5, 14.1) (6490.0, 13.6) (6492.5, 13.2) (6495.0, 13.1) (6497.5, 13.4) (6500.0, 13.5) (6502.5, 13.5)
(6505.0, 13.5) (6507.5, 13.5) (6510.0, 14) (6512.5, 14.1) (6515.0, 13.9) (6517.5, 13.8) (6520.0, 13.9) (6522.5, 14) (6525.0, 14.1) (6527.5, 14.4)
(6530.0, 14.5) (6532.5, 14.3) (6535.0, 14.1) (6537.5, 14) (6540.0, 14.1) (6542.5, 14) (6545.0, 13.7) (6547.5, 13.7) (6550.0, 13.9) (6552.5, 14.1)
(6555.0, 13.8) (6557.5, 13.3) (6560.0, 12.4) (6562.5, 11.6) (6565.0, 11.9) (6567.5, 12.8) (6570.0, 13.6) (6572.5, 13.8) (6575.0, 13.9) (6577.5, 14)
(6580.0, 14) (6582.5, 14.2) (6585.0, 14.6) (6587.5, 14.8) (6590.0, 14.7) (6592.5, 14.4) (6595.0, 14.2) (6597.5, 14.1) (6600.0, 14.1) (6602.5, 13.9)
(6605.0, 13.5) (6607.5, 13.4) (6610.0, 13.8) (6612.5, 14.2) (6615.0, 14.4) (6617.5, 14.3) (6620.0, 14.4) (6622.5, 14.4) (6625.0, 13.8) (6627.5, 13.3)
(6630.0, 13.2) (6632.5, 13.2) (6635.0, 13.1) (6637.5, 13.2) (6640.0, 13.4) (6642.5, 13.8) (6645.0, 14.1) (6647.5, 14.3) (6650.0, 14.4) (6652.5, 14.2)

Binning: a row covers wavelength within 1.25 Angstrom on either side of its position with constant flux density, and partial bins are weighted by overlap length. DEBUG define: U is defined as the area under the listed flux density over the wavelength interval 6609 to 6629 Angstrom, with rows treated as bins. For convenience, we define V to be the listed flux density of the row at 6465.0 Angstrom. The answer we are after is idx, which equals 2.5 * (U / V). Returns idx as 51.0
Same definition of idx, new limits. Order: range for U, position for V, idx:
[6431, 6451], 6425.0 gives 49.2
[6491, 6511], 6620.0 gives 46.7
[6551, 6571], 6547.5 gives 47.2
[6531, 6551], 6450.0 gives 51.0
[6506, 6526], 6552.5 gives 49.3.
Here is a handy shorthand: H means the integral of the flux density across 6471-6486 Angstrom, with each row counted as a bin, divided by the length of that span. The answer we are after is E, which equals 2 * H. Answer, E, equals 28.9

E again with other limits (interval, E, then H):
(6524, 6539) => 28.5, 14.2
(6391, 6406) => 28.5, 14.2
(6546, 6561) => 27.1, 13.6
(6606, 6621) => 28.1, 14.1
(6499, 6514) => 27.4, 13.7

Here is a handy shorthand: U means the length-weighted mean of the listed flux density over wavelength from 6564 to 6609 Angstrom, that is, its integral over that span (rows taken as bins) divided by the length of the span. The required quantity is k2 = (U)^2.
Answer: 193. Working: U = 13.9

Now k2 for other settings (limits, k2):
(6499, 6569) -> 187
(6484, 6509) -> 184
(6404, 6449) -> 202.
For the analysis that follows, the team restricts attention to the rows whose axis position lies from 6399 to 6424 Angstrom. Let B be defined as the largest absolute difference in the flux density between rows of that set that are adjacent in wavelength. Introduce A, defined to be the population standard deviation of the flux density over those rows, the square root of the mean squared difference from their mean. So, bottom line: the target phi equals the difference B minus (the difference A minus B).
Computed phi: 0.8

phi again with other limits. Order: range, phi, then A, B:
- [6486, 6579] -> 1.2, 0.62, 0.9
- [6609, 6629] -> 0.8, 0.38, 0.6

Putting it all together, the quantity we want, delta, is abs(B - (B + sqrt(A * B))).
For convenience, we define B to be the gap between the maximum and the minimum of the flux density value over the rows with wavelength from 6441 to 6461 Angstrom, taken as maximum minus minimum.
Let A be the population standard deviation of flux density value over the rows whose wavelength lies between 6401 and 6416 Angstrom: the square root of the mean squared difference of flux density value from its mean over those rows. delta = 0.38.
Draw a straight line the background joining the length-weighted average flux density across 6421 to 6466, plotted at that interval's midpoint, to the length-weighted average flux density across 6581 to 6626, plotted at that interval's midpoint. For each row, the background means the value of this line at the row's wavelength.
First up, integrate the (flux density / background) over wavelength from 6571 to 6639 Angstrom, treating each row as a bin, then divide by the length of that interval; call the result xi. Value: 0.98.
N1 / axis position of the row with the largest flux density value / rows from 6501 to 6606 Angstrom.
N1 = 6587.5 Angstrom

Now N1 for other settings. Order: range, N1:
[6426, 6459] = 6427.5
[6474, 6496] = 6477.5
